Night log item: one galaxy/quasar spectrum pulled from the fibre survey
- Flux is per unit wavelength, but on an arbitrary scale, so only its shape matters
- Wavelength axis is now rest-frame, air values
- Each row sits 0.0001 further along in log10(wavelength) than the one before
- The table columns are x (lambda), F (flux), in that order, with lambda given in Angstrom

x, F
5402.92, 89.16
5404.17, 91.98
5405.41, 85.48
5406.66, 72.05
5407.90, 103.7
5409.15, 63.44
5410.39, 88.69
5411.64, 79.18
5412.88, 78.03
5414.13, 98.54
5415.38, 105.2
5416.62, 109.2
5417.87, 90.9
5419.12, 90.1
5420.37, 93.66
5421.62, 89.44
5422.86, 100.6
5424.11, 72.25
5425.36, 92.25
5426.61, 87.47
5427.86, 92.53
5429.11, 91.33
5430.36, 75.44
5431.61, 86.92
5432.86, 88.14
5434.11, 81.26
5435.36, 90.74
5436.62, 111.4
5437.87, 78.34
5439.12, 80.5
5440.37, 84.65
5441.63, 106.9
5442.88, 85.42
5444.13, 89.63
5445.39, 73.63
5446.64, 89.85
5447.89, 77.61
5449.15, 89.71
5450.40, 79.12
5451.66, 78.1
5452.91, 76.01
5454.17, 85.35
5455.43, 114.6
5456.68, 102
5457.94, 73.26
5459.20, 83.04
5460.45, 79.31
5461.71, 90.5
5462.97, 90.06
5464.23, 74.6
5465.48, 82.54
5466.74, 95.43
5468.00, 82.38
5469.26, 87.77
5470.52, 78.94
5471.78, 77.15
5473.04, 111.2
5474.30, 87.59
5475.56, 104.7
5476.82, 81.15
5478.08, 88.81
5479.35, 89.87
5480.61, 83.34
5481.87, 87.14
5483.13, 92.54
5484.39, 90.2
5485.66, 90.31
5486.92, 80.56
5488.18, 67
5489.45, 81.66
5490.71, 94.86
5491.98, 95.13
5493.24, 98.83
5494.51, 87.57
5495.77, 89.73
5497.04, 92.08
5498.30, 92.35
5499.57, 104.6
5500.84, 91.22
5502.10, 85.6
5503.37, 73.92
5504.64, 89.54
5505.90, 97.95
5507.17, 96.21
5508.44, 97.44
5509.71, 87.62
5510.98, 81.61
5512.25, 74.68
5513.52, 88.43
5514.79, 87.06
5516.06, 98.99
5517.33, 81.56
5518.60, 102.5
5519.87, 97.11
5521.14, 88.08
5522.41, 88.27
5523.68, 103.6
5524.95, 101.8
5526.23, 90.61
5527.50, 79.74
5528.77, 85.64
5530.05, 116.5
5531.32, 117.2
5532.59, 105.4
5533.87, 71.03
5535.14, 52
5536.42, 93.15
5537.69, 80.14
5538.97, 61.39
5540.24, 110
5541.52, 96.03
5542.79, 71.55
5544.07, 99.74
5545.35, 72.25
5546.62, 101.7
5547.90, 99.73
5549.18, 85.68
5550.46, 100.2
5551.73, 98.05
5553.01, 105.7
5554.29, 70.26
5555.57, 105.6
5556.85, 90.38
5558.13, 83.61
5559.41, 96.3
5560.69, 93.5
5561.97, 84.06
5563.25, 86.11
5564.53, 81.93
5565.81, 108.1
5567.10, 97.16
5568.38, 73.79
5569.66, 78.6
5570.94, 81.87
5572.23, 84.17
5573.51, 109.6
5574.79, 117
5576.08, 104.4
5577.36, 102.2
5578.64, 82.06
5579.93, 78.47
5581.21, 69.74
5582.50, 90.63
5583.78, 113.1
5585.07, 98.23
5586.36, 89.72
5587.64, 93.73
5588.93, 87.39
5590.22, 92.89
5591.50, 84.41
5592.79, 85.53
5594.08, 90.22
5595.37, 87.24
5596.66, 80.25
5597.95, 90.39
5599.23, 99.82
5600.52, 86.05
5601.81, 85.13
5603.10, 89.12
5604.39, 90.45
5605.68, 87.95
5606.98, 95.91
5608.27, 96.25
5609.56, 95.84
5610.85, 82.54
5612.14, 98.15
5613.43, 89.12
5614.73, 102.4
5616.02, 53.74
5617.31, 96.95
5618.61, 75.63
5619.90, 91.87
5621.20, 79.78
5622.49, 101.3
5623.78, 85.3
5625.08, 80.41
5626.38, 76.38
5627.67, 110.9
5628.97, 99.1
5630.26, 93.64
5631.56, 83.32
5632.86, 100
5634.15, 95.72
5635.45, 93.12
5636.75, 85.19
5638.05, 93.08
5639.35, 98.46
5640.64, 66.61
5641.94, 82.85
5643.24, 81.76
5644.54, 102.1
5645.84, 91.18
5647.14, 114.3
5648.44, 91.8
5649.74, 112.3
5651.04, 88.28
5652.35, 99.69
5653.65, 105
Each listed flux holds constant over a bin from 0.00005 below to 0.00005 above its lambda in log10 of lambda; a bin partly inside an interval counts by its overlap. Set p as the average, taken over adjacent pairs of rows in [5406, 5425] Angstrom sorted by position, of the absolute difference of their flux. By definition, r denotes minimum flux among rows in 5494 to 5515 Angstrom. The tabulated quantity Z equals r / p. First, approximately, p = 14.7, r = 73.92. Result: 5.04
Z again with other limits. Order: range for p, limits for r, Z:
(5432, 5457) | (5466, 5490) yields 5.18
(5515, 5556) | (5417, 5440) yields 4.06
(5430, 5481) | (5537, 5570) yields 5.00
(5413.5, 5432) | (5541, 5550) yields 7.39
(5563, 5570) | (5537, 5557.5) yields 4.42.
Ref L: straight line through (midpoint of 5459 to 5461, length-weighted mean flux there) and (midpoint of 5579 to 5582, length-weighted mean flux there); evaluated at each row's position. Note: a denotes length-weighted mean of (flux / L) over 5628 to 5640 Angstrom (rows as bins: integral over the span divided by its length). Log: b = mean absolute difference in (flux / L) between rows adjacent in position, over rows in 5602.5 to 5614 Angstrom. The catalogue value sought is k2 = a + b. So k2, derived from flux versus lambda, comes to 1.37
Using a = 1.29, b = 0.085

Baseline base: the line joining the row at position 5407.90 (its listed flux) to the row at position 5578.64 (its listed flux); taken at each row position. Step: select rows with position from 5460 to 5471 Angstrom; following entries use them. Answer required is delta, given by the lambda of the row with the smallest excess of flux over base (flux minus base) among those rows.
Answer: 5464.23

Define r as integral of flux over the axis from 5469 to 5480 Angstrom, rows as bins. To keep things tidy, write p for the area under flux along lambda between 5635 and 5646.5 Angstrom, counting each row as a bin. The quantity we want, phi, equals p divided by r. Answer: 1.03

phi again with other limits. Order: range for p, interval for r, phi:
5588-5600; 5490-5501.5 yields 0.99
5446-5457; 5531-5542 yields 1.02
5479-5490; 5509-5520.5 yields 0.91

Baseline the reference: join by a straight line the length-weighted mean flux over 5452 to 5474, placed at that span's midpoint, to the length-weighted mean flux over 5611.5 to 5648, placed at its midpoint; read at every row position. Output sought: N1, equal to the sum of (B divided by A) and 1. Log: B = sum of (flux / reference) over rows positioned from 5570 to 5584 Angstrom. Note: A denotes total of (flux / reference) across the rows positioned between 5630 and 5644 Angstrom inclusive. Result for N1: 2.07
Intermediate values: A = 10.79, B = 11.6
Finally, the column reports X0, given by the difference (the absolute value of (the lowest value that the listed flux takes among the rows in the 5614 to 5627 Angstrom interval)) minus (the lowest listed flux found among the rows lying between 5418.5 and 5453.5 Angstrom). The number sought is -19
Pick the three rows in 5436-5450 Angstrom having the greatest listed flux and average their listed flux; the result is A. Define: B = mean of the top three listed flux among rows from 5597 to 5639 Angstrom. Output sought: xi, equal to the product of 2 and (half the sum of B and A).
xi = 208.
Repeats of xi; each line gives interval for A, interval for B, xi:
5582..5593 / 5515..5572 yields 216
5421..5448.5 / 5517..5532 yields 219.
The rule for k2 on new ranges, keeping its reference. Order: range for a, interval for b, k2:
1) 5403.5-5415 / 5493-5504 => 1.11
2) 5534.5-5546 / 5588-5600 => 1.14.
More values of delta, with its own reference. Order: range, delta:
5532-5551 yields 5535.14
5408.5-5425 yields 5409.15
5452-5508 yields 5488.18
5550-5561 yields 5554.29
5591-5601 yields 5596.66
